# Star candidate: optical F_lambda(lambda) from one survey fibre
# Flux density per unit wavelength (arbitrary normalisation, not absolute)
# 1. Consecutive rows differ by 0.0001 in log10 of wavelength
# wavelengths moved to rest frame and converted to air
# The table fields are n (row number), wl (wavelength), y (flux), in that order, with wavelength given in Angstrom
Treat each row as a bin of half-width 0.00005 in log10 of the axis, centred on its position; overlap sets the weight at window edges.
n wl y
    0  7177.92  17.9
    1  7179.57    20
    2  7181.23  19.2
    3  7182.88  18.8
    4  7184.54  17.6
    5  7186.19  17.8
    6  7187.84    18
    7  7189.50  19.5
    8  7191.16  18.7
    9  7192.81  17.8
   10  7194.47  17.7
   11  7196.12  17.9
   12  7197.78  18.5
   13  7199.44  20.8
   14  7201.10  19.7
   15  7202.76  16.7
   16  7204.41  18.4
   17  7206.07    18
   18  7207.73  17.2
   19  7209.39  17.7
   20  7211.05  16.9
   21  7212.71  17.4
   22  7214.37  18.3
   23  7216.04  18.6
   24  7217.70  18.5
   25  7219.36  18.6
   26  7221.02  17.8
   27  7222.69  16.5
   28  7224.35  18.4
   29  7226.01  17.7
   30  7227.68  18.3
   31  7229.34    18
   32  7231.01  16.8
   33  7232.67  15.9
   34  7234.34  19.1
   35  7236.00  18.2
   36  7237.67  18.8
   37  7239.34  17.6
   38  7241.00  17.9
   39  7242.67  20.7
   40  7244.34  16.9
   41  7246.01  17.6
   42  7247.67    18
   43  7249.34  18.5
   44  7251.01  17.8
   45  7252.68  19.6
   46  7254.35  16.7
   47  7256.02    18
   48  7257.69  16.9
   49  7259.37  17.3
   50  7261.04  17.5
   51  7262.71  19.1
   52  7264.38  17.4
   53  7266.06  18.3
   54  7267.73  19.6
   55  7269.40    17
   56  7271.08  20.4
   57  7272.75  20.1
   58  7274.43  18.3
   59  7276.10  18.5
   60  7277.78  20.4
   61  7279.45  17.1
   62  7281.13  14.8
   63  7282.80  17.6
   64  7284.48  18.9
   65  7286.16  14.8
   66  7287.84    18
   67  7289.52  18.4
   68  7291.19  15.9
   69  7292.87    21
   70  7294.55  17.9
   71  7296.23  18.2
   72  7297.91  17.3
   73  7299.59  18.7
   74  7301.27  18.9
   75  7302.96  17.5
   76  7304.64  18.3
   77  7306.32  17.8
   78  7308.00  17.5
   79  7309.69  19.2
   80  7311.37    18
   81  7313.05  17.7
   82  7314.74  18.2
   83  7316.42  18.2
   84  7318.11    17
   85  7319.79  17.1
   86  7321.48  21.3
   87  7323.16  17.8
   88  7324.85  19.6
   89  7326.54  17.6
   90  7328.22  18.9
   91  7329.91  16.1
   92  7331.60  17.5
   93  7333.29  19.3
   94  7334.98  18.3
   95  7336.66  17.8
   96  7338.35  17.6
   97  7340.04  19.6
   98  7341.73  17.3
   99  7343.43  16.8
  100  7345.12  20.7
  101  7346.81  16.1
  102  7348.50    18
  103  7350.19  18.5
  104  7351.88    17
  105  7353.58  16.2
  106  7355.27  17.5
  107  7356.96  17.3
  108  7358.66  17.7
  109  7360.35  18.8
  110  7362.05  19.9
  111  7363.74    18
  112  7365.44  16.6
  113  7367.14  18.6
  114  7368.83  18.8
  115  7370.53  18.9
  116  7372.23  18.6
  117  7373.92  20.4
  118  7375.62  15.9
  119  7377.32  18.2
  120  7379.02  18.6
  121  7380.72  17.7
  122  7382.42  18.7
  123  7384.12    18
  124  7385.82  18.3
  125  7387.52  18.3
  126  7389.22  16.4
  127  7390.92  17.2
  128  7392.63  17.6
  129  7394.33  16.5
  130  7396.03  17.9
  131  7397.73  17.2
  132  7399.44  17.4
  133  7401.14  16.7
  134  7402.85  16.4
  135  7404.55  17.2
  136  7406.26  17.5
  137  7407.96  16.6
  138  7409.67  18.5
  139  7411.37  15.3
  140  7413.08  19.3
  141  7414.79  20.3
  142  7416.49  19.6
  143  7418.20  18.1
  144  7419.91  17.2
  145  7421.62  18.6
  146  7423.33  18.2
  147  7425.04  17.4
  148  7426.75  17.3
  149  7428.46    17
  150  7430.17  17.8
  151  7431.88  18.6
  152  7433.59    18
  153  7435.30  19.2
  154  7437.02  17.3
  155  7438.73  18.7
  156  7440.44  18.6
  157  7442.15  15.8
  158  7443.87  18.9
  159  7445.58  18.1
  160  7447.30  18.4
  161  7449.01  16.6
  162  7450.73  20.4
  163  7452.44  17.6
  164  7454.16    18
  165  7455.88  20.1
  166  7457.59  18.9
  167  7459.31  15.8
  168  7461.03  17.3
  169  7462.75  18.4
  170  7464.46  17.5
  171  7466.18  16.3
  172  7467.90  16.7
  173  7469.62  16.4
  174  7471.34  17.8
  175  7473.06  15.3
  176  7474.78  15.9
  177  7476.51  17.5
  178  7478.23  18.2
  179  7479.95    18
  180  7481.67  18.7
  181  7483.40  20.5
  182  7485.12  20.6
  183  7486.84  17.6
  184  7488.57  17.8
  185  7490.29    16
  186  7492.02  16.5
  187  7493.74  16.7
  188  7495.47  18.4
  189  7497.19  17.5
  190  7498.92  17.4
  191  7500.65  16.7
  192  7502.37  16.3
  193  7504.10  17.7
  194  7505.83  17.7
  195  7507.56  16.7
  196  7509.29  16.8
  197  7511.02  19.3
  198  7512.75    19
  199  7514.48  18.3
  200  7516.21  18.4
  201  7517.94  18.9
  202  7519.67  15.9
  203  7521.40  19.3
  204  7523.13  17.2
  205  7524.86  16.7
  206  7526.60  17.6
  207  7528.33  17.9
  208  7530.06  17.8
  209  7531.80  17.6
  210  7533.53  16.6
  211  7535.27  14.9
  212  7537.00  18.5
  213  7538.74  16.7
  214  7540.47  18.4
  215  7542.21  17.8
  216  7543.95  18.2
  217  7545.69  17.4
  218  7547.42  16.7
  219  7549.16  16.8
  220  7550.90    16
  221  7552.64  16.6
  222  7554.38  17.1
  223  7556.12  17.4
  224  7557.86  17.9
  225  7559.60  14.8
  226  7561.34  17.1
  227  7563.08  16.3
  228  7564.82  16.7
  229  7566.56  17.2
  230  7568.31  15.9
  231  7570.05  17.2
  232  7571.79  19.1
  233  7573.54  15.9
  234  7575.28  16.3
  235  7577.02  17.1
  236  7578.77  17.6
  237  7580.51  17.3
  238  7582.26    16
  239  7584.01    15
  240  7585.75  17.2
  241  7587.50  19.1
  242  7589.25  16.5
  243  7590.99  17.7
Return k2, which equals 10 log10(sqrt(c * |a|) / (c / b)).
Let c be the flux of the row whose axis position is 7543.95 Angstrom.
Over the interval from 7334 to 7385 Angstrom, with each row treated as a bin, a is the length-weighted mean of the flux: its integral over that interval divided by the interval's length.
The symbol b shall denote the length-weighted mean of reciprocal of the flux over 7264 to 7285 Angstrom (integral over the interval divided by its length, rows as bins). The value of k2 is -12.6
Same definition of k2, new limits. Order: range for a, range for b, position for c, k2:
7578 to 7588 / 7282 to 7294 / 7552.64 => -12.4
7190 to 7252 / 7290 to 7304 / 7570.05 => -12.5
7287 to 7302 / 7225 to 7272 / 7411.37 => -12.2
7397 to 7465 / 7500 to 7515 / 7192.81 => -12.4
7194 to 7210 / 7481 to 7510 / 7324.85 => -12.6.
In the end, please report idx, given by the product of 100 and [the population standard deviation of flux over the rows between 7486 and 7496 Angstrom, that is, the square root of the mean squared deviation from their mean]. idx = 83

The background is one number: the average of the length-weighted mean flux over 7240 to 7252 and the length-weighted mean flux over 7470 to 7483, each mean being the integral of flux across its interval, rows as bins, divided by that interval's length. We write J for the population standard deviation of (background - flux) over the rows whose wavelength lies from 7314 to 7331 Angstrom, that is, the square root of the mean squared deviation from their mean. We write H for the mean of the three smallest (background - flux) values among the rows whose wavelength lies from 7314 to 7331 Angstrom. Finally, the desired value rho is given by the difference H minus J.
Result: -3.5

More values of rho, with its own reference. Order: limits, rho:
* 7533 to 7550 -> -1.6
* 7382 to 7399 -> -1.4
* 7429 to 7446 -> -2.1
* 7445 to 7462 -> -3.3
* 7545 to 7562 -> -0.6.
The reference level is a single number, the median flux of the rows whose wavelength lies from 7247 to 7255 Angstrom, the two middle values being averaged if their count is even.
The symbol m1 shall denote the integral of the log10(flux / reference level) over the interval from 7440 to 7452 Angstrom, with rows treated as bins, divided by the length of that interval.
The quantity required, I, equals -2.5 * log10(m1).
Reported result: 8.1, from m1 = 0.0006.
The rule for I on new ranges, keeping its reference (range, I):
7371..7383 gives 5.5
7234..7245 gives 5.0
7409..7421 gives 5.5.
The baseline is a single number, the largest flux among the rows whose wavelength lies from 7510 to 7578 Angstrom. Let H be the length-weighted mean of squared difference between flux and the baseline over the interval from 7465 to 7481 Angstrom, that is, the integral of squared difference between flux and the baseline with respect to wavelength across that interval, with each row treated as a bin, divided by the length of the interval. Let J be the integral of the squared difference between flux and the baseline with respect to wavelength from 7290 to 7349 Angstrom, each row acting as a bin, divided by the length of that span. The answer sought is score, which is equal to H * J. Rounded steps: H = 6.5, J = 2.9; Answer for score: 19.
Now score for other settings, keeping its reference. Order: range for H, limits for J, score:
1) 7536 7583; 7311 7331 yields 18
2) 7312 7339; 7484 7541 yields 12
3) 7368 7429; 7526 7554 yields 18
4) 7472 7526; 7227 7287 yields 15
